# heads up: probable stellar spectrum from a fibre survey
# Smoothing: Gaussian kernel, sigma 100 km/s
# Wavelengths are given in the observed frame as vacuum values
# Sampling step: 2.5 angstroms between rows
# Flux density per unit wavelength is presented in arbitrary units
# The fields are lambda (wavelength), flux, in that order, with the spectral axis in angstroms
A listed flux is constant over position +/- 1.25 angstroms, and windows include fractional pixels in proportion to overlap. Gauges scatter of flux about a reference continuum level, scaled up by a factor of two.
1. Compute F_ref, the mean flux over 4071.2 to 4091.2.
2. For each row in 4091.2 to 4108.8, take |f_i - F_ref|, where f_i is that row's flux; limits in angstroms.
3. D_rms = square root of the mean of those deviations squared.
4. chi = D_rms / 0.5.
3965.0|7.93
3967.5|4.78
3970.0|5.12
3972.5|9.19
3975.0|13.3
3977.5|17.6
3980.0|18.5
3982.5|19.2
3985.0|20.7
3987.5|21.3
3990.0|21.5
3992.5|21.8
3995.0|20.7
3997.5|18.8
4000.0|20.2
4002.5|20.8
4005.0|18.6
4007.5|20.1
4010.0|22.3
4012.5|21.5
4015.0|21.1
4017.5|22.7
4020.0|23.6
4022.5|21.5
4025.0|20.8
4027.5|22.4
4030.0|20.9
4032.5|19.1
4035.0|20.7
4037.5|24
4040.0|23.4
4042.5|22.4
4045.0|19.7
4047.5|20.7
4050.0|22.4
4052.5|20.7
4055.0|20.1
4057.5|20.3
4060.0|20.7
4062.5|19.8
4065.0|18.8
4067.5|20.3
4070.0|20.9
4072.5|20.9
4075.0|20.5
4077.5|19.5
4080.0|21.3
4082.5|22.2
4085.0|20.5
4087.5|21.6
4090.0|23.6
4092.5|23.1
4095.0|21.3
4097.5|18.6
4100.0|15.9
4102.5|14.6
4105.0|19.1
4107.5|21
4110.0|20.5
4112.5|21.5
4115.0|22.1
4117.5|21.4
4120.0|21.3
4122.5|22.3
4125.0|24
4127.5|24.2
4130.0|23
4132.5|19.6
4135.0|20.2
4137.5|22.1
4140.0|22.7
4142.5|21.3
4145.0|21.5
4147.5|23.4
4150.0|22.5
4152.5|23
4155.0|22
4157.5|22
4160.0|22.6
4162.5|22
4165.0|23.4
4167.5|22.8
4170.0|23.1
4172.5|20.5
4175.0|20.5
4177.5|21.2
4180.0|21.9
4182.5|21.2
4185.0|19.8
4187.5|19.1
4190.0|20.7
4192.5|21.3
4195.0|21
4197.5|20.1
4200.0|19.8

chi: 7.1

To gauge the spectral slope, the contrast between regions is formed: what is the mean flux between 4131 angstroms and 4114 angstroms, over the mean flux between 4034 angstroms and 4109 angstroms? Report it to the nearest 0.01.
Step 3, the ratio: 1.10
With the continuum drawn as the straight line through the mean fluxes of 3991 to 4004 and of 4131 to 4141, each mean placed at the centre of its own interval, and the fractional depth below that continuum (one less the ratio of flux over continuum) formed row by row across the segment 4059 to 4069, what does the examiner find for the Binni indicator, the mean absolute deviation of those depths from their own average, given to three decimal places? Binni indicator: 0.029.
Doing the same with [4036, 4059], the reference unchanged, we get 0.067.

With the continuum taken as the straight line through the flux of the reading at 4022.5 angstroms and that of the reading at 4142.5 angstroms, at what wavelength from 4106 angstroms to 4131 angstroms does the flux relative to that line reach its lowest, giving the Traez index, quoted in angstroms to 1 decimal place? 4110.0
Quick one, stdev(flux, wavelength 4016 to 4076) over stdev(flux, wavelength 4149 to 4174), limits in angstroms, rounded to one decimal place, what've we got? 1.7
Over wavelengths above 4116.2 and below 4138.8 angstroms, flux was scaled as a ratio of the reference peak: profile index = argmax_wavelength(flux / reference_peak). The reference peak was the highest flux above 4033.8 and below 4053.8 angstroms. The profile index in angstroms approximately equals 4127.5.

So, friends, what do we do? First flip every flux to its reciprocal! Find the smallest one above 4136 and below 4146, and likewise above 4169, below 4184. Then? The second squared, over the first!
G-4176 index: 0.0425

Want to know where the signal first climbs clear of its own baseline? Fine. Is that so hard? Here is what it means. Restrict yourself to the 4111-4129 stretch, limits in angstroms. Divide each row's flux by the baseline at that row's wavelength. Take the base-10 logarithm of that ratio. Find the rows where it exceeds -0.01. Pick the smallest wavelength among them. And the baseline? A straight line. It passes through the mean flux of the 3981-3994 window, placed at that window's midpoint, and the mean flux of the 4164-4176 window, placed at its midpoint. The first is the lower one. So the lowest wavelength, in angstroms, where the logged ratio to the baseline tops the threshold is 4112.5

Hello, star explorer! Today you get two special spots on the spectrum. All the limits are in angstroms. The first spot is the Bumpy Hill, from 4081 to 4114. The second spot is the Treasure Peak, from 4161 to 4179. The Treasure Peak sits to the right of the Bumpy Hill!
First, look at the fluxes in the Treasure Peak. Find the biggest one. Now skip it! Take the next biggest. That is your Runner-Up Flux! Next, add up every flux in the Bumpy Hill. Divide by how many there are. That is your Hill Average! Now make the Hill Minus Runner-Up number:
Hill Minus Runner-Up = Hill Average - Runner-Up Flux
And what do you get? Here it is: -3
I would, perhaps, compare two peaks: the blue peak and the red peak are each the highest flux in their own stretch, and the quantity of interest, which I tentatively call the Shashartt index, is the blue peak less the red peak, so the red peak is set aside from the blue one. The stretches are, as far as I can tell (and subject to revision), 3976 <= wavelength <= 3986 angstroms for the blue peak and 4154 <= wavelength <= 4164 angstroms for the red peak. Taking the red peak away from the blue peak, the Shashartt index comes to -2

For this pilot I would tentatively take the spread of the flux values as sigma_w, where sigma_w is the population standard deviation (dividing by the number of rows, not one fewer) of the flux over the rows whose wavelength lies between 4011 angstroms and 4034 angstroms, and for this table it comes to 1.2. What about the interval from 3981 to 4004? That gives 1.0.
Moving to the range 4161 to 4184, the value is 1.0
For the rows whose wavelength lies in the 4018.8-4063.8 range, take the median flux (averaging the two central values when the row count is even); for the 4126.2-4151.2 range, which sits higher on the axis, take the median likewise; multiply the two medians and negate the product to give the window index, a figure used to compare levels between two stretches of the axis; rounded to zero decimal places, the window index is -463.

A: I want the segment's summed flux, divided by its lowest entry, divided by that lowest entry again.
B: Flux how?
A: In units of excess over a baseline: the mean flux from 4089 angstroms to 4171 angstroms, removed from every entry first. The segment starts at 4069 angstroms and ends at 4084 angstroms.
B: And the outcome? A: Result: -1.0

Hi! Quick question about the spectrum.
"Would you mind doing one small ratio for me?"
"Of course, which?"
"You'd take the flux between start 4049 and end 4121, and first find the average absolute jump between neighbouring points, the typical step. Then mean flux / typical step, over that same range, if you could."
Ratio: 16.8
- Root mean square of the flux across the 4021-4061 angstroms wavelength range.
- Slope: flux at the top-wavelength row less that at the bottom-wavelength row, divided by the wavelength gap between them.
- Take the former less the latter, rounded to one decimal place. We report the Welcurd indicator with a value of 21.3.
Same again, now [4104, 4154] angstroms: 21.8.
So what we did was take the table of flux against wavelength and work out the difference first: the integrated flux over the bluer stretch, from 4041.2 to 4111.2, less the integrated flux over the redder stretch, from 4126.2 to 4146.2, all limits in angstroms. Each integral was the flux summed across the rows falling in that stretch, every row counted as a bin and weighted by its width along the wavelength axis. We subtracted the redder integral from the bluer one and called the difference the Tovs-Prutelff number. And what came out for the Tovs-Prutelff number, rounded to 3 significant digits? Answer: 991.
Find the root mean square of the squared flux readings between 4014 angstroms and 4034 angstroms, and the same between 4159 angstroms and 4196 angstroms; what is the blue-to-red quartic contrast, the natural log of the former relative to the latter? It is 0.01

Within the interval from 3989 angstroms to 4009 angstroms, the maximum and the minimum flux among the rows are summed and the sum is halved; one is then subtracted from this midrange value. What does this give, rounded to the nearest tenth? 19.2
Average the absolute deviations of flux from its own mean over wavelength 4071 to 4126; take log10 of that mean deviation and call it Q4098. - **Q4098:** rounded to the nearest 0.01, 0.19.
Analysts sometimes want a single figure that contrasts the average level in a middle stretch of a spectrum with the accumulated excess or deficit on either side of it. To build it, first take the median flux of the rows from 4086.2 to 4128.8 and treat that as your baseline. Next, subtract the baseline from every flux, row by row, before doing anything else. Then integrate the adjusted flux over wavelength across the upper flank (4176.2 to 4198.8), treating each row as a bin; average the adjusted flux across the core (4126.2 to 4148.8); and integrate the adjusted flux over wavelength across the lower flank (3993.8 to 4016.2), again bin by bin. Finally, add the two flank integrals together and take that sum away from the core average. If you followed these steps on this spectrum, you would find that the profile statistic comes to 38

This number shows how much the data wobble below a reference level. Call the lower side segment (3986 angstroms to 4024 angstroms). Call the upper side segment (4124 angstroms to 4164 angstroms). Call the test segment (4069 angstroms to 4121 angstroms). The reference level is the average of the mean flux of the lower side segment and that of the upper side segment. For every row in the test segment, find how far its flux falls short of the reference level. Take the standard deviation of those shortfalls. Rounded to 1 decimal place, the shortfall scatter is 2.1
